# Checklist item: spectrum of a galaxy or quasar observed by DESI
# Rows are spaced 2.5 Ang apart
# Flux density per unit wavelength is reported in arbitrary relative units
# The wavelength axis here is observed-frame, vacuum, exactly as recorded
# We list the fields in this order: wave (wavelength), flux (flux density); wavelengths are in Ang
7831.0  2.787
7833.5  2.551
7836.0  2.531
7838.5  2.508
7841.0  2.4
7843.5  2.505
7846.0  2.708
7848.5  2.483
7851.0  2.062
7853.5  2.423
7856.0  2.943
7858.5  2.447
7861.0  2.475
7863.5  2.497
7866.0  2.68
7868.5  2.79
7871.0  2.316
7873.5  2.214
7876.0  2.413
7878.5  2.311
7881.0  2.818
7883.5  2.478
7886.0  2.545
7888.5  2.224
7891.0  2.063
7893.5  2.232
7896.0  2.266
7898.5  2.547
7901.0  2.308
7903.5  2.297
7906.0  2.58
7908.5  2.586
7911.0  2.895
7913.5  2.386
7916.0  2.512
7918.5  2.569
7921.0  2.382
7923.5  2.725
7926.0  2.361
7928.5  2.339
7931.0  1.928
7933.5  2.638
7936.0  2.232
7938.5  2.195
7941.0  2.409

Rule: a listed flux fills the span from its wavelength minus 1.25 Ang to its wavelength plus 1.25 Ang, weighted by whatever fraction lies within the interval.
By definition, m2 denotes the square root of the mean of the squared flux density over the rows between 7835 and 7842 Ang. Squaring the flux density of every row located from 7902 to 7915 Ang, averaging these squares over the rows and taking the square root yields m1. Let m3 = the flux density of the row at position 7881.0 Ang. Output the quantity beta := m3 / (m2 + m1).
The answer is 0.56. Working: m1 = 2.56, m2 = 2.48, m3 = 2.818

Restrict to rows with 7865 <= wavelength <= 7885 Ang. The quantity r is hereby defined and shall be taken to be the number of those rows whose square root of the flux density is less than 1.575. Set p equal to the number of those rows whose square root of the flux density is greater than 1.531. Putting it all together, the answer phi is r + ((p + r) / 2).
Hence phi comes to 10.0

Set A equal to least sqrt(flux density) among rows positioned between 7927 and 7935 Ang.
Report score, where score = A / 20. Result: 0.0694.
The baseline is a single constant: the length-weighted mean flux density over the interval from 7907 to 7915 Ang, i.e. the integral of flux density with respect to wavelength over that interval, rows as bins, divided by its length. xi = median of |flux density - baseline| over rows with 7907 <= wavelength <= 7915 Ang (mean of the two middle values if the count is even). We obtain 0.23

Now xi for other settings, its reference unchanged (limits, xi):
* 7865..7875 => 0.24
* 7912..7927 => 0.17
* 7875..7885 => 0.20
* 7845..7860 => 0.18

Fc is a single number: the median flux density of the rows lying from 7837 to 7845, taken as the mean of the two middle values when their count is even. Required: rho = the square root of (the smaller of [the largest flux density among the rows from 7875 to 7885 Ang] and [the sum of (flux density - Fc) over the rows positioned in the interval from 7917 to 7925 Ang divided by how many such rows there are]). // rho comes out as 0.23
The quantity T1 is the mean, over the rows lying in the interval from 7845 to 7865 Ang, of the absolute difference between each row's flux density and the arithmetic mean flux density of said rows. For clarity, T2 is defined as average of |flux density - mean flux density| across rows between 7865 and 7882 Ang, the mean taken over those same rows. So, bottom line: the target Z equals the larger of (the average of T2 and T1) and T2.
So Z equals 0.22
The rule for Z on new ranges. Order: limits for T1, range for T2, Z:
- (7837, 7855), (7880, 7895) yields 0.22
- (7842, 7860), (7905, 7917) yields 0.15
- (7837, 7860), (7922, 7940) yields 0.20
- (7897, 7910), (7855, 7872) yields 0.18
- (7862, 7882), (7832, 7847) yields 0.13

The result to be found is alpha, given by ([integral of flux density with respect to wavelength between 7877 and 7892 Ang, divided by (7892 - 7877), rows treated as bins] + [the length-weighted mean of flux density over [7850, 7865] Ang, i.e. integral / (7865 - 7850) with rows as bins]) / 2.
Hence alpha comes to 2.45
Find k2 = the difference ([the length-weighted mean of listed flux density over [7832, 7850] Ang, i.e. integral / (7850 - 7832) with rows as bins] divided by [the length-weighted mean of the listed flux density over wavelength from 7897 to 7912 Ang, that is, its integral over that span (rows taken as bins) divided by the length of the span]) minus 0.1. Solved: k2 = 0.90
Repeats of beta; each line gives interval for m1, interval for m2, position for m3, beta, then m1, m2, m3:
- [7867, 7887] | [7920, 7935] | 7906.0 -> 0.53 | 2.49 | 2.41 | 2.58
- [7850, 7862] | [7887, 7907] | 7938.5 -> 0.46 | 2.49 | 2.32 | 2.195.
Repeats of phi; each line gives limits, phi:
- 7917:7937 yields 10.0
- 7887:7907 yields 10.0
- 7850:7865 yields 8.5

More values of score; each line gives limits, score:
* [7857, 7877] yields 0.0744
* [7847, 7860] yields 0.0718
